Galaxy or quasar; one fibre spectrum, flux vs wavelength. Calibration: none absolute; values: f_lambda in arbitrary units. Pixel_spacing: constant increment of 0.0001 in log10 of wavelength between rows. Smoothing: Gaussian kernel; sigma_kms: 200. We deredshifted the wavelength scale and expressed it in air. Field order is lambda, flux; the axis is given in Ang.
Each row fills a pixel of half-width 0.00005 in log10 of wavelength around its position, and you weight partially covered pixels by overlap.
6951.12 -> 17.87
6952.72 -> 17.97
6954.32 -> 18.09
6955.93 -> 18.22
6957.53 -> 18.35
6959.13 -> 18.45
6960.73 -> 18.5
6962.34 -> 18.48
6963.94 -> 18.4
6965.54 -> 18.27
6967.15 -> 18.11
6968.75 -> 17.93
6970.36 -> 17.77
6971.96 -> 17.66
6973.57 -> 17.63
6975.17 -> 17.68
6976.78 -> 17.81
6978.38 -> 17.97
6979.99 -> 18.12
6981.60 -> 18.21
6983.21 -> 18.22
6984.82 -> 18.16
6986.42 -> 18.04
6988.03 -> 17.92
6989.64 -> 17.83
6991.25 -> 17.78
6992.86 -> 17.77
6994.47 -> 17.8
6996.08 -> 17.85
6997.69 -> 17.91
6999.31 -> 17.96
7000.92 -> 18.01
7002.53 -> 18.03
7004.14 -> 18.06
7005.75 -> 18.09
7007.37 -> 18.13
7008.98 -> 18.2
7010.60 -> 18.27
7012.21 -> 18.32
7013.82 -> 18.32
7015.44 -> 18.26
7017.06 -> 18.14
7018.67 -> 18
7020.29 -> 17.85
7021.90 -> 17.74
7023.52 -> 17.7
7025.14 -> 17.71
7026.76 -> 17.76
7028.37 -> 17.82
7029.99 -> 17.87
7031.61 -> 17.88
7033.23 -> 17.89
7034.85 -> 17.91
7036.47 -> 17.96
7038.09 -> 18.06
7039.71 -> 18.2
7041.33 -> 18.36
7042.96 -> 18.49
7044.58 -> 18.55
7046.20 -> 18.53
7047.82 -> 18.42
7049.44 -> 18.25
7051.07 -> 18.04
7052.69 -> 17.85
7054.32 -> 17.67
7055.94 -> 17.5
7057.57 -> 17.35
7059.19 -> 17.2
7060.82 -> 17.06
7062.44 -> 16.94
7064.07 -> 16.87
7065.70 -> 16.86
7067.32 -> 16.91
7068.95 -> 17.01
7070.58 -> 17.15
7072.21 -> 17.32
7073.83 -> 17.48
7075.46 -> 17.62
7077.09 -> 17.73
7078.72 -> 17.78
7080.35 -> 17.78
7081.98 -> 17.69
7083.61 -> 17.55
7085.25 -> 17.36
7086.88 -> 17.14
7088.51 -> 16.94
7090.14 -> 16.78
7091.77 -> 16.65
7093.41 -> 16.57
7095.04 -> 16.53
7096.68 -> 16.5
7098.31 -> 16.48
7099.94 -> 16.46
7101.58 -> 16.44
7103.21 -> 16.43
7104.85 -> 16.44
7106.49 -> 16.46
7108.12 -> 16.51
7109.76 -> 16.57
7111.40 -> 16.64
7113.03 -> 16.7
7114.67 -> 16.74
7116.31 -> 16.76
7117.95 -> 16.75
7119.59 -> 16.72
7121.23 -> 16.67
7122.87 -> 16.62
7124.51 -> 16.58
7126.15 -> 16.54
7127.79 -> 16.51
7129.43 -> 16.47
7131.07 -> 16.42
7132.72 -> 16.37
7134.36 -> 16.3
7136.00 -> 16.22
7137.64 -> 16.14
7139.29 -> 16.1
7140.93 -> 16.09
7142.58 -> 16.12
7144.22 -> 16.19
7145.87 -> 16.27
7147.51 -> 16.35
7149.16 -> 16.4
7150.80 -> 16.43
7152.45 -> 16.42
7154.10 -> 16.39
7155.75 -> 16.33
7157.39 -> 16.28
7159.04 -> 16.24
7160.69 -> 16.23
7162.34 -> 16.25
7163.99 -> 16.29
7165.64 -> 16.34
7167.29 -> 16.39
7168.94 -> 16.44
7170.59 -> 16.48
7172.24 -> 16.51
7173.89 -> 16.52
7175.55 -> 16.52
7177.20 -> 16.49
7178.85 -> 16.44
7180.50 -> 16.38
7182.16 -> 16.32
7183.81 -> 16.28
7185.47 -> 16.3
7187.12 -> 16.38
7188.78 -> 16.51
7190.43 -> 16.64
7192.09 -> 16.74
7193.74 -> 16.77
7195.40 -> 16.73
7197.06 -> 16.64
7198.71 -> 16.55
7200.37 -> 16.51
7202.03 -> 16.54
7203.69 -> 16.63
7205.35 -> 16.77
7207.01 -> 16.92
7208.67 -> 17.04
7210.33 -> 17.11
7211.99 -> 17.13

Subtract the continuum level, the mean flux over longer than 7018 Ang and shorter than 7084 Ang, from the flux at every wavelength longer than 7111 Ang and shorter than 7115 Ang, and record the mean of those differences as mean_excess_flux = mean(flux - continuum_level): -1.0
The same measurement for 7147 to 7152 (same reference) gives -1.3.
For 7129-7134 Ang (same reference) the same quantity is -1.3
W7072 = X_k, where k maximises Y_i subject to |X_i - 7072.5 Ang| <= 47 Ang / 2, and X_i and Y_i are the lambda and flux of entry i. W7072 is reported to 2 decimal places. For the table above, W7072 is 7049.44 Ang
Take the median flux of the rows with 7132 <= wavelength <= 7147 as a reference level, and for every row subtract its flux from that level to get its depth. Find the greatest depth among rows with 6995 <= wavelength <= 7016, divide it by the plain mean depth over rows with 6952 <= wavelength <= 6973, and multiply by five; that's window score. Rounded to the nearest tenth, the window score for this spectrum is 4.2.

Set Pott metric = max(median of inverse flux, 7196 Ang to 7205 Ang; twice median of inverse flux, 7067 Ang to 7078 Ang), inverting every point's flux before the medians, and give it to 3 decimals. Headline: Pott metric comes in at 0.115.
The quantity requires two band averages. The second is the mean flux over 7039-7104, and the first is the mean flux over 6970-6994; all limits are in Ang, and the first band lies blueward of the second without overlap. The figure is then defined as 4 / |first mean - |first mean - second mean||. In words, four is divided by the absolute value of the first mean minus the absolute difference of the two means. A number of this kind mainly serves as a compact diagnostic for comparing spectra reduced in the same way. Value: 0.230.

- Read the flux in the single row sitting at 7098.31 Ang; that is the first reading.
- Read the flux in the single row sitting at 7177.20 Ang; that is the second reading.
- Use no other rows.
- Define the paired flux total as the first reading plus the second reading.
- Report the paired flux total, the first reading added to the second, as 33.0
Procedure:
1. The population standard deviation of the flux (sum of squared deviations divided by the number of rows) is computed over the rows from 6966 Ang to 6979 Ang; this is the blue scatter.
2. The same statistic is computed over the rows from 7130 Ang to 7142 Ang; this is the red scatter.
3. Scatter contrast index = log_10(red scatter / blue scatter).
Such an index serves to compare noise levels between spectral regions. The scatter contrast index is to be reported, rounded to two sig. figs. -0.11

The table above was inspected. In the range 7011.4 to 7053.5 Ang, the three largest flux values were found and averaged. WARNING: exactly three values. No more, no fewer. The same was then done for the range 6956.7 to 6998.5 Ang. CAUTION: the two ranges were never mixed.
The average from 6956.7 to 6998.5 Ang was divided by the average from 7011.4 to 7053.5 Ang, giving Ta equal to 1.00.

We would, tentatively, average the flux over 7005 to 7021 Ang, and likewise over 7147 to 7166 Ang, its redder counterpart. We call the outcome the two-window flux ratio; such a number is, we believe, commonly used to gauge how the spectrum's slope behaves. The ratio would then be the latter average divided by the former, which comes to 0.90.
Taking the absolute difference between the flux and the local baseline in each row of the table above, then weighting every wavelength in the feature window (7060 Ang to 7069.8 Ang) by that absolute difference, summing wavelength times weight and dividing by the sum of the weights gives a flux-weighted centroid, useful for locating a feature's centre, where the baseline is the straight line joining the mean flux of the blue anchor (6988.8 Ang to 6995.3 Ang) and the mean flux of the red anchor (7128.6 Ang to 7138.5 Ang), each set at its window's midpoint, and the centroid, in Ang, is 7064.8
